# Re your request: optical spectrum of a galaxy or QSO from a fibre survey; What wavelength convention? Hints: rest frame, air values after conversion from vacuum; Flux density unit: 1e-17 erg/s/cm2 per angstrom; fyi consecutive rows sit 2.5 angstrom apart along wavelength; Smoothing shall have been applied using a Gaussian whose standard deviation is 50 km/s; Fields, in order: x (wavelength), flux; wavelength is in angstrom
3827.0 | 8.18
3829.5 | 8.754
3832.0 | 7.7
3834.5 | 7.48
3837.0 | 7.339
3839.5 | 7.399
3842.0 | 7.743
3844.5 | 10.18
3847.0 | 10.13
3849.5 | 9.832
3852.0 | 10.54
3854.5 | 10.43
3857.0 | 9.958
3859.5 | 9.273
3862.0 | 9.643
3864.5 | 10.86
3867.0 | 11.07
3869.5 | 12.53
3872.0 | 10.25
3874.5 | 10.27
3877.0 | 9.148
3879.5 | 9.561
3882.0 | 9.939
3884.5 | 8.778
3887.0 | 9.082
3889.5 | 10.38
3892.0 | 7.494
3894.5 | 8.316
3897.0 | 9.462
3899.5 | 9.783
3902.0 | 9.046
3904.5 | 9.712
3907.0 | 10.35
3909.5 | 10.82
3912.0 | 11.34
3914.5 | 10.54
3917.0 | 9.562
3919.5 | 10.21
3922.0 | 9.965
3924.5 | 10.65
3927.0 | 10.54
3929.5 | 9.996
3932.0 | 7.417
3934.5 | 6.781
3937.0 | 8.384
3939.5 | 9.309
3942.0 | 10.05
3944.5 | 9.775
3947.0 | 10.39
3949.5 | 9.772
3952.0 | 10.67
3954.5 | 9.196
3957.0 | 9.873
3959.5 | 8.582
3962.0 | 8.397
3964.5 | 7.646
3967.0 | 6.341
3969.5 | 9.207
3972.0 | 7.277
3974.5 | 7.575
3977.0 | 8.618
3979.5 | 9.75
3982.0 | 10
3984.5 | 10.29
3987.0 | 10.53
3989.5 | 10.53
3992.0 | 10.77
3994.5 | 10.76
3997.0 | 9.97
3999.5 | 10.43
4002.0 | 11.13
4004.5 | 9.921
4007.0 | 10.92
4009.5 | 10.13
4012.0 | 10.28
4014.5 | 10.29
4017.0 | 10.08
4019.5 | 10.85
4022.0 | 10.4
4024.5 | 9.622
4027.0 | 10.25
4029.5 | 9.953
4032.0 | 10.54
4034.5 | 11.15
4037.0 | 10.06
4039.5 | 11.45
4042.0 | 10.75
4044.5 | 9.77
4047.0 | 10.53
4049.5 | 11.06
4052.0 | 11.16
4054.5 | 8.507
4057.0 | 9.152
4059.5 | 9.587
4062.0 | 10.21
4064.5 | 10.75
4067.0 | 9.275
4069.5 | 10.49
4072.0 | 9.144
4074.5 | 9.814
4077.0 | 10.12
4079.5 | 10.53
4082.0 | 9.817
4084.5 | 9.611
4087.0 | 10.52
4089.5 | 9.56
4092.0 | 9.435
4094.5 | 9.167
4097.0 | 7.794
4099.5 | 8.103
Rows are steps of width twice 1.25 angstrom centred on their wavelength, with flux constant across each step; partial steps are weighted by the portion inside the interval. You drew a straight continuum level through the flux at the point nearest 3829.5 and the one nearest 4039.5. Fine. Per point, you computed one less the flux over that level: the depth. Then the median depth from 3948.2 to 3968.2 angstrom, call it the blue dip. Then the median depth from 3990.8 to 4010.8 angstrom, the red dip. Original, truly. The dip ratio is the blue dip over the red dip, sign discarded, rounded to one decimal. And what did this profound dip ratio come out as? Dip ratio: 5.1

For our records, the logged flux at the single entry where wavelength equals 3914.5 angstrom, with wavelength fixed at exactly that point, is 10.54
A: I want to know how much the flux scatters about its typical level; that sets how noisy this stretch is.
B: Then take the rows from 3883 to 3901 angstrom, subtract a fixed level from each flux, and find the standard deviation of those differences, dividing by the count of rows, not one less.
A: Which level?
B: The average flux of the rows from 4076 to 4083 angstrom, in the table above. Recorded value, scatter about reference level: 0.89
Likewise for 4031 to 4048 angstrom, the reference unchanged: 0.54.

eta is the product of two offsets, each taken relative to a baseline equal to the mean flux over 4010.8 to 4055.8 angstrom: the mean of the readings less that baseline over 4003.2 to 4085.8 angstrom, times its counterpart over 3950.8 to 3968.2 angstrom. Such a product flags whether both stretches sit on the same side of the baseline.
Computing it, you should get 0.31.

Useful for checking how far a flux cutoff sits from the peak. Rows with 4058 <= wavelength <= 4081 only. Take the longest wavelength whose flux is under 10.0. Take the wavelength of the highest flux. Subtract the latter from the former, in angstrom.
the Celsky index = 10.0 angstrom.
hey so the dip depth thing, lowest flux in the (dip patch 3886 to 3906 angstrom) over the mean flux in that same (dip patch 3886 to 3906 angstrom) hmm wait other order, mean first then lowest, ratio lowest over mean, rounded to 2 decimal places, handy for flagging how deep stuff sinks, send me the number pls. 0.82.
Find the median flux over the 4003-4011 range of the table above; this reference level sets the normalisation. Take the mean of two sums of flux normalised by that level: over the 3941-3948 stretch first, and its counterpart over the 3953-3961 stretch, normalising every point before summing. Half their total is 2.86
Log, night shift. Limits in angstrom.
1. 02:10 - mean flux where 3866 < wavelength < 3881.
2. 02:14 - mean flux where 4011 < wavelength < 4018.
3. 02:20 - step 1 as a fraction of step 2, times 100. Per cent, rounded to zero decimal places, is 102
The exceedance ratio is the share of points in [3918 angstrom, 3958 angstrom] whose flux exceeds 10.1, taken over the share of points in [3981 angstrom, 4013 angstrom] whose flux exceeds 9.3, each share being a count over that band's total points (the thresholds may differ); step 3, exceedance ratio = 0.31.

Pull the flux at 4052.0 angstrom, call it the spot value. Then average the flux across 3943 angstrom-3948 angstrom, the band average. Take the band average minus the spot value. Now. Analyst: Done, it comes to -1.1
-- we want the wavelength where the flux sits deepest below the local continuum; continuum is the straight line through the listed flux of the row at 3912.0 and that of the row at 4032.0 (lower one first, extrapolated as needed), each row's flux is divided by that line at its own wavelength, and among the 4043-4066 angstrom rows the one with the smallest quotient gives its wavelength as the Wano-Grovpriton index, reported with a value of 4054.5 angstrom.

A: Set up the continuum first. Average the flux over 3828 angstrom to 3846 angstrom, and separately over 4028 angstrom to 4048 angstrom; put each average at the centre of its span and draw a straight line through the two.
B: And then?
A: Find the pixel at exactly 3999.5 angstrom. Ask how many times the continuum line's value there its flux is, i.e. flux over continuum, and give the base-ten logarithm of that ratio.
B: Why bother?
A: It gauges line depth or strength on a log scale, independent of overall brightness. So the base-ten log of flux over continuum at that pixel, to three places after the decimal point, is 0.016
